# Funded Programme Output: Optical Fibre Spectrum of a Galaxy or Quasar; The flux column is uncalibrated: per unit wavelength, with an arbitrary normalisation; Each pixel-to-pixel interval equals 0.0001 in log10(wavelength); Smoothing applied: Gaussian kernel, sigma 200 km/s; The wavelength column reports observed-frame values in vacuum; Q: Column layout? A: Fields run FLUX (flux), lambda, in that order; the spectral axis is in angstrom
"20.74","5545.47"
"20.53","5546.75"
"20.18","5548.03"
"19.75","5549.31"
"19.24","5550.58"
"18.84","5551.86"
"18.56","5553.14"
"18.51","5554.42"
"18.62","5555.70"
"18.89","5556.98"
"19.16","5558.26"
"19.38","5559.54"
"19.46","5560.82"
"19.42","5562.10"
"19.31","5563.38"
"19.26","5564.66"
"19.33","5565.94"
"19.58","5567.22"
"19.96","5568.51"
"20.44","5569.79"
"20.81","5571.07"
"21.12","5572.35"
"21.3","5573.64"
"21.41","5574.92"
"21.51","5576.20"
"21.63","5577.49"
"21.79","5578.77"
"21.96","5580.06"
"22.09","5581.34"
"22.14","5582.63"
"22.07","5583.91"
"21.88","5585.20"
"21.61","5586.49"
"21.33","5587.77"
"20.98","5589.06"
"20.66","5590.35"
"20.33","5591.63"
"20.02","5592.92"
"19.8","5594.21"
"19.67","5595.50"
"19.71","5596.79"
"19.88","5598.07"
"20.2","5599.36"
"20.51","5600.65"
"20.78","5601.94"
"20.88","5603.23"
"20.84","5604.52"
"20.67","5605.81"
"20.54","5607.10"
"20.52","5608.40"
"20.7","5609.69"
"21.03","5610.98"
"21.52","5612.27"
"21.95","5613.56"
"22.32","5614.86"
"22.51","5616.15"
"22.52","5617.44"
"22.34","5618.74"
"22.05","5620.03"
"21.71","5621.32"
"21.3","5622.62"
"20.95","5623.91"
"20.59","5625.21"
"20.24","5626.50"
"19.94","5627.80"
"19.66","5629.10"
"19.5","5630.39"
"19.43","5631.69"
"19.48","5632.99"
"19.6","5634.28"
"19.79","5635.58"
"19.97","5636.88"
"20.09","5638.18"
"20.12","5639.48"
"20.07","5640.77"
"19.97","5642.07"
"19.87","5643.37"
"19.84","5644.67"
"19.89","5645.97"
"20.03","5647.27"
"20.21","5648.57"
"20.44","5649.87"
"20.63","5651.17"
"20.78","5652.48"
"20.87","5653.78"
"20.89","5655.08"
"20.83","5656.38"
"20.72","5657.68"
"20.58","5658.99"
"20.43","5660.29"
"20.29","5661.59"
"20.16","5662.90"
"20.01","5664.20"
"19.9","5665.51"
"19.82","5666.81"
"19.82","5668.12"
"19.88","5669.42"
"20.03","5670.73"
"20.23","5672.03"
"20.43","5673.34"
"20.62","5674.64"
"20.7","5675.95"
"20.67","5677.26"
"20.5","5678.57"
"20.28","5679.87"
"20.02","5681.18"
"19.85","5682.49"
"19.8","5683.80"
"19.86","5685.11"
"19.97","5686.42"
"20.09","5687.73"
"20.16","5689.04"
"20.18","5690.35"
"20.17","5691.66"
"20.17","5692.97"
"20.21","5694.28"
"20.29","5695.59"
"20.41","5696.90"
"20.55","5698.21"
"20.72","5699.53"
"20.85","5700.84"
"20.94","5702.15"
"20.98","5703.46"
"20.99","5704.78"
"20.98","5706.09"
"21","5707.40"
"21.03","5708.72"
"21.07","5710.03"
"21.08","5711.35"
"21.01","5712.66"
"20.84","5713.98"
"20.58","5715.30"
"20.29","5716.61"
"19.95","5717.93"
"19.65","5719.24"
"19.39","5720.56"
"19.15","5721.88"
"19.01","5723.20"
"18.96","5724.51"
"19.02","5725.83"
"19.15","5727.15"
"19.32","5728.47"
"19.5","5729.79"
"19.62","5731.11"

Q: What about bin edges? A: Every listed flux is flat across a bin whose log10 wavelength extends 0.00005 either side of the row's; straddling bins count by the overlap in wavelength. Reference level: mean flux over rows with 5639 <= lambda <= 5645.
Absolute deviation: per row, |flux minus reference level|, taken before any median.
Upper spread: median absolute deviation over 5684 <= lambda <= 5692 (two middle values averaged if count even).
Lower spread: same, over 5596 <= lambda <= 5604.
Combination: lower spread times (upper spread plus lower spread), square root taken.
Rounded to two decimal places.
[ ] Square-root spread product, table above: 0.47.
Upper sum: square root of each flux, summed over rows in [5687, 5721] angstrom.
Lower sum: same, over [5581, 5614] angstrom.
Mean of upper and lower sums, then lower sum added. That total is 237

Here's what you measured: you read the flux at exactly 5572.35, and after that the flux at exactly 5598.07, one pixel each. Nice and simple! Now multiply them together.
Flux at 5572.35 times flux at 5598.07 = 420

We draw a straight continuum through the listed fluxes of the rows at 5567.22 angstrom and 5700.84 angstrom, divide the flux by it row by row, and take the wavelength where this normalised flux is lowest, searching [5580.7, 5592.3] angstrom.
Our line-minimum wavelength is 5591.63 angstrom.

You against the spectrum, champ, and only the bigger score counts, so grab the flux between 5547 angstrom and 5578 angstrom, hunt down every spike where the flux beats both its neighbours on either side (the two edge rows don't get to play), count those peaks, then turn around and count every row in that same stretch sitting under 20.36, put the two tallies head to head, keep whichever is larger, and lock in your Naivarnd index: 17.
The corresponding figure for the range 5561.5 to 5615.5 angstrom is 13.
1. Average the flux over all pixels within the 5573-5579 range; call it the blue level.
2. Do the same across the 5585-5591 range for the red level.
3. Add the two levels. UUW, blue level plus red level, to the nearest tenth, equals 42.8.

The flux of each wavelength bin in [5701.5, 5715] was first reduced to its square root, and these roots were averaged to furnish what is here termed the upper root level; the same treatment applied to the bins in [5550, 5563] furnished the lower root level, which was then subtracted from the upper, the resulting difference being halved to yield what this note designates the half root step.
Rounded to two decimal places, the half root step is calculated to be 0.11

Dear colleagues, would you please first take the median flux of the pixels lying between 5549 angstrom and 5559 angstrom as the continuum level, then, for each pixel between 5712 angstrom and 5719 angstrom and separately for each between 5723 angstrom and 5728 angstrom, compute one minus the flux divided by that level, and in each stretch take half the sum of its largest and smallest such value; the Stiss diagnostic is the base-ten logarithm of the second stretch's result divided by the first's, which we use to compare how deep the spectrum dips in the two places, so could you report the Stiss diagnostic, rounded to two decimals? -0.93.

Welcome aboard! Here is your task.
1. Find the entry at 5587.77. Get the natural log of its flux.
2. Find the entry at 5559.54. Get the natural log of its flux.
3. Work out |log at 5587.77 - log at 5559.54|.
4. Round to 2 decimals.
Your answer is 0.10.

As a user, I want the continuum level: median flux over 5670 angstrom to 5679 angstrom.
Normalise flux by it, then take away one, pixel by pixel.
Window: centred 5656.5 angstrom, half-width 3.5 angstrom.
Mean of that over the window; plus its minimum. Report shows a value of 0.02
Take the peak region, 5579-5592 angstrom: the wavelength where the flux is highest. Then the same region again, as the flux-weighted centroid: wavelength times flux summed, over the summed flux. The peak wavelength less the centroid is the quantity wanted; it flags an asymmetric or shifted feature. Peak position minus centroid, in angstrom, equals -3.1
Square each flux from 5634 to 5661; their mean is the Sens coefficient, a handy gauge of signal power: 411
